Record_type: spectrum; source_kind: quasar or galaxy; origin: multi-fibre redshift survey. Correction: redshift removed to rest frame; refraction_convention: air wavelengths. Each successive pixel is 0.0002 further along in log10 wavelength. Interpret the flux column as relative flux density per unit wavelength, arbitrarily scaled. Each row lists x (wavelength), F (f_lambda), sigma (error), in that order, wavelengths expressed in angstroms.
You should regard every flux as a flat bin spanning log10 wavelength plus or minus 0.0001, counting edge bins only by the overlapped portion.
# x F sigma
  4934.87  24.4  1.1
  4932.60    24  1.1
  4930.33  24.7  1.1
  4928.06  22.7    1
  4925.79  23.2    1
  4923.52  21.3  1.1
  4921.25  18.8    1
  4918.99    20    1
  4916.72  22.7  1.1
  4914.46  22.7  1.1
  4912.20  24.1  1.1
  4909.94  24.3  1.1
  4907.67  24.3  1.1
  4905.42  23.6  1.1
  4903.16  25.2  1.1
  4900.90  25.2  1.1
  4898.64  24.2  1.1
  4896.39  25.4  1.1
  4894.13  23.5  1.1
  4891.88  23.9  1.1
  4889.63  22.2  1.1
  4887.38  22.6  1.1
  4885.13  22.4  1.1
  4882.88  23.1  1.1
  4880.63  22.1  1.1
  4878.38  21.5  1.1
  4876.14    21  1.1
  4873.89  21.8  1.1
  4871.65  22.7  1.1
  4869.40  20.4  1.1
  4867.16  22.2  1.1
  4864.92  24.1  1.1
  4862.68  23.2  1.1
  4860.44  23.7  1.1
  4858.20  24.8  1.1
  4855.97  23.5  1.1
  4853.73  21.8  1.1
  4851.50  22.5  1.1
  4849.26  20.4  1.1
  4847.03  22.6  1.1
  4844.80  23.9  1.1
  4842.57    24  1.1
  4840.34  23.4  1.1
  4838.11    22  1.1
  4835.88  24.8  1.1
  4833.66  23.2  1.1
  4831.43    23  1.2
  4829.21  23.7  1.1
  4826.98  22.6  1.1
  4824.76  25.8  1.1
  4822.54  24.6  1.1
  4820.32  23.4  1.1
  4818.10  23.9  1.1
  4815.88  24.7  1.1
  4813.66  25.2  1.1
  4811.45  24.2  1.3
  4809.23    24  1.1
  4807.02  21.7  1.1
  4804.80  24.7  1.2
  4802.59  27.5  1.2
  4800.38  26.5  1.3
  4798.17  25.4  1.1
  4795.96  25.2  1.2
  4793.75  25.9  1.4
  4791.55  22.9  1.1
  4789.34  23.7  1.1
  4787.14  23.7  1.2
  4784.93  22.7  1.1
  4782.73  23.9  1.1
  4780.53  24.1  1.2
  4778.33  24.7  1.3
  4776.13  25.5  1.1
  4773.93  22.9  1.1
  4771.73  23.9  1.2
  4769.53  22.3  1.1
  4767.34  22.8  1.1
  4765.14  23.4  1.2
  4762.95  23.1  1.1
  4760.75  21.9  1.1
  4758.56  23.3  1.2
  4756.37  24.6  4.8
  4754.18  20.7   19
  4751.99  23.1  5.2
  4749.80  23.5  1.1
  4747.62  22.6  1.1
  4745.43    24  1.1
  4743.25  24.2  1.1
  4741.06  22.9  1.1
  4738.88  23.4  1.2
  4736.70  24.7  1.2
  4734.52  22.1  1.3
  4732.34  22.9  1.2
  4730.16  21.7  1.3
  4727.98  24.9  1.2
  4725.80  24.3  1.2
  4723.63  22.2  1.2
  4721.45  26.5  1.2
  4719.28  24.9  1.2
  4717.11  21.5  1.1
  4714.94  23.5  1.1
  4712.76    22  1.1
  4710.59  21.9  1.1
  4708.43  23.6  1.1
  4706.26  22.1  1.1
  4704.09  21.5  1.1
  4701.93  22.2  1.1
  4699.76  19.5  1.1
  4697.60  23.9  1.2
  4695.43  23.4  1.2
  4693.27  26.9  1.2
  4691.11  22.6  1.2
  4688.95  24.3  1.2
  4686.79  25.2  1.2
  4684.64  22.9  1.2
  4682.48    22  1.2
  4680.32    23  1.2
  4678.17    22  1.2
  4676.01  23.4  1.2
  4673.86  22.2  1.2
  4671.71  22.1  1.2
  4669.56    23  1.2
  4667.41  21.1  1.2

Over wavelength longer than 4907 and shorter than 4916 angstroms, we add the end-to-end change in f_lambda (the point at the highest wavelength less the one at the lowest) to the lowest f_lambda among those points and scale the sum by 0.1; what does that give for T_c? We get 2.11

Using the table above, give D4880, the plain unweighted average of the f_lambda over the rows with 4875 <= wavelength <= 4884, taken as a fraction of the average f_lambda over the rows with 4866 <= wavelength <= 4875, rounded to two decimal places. 1.01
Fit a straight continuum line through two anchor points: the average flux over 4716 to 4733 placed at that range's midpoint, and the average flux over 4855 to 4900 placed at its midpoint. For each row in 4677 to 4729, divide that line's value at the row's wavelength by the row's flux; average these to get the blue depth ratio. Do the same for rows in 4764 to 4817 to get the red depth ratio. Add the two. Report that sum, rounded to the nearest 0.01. 1.99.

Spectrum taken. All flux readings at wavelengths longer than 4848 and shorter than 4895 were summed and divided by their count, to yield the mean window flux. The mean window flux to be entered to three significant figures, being 22.5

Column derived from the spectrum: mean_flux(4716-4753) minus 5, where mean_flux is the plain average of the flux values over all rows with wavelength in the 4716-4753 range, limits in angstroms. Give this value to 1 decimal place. 18.5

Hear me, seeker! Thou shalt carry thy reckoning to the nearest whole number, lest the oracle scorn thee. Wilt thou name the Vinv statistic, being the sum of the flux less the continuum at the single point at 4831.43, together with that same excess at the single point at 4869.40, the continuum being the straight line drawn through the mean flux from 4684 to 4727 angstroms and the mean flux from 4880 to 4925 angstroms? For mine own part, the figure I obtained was -3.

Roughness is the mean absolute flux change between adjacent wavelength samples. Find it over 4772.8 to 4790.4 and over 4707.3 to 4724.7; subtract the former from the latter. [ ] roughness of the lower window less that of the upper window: 1.2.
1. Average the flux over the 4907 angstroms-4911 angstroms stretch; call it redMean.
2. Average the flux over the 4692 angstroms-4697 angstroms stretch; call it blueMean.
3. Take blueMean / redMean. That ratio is 1.03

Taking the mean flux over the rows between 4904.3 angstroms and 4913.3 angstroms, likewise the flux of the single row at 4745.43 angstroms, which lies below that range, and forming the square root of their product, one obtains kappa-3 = 24.0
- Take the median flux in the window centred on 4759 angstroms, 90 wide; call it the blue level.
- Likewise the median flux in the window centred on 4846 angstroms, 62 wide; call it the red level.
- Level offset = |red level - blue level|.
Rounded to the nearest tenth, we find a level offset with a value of 0.2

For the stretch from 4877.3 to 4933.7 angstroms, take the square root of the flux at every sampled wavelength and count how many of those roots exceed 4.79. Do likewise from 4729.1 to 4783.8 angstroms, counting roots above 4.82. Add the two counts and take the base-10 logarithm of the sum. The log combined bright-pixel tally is 1.43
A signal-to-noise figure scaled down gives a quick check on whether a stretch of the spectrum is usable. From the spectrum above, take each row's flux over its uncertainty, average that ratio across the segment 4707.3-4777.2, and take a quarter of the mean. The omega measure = 4.68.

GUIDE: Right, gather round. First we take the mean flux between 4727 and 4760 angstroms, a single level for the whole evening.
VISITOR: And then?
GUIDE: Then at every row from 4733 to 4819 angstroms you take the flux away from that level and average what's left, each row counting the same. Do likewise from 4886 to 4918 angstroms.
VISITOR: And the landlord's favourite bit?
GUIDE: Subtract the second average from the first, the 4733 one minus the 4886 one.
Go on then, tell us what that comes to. 0.0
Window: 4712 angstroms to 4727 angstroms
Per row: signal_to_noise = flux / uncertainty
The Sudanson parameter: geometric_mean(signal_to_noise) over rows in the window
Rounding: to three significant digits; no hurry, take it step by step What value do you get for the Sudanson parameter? 20.3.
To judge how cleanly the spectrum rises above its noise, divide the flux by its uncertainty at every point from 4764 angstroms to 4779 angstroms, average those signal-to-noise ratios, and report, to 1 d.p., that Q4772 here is 20.5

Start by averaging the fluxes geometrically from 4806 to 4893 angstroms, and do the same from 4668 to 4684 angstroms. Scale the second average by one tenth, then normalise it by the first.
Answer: 0.098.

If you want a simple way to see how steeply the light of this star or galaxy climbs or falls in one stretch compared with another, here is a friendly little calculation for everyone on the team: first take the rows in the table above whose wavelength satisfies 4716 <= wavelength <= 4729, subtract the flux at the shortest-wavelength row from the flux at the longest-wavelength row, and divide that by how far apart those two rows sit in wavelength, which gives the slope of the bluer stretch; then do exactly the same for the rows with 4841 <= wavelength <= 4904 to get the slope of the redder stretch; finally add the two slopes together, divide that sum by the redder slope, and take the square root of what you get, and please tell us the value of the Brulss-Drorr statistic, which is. 4.1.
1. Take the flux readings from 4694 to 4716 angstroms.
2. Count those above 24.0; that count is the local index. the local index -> 0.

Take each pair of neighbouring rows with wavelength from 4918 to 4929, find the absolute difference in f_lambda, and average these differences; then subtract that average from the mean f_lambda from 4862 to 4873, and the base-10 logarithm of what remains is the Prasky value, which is 1.32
